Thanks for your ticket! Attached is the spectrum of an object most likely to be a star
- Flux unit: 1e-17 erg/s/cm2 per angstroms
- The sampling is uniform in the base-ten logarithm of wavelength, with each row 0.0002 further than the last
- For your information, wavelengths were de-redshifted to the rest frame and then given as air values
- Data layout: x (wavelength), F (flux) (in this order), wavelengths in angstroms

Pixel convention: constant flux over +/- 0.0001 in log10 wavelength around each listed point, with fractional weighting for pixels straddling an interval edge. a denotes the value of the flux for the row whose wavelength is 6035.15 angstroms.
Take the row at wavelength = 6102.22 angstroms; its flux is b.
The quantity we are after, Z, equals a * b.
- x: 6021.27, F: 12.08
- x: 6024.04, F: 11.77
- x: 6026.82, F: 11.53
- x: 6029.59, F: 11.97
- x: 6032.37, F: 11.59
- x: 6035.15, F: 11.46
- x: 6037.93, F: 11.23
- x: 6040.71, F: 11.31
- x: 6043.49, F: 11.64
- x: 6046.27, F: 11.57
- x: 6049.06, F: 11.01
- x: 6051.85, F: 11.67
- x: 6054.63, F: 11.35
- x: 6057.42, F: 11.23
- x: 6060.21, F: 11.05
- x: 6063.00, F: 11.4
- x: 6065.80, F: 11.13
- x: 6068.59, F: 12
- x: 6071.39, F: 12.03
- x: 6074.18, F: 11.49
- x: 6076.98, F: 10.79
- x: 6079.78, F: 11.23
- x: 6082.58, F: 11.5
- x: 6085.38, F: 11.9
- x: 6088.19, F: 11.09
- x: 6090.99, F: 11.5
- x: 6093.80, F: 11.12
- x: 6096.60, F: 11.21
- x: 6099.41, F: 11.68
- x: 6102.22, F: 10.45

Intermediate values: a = 11.46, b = 10.45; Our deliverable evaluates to 120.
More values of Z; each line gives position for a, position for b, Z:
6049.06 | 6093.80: 122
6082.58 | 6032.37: 133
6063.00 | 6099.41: 133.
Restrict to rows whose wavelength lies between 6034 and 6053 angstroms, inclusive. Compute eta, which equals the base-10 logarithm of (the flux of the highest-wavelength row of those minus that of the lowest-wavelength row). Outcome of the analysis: -0.7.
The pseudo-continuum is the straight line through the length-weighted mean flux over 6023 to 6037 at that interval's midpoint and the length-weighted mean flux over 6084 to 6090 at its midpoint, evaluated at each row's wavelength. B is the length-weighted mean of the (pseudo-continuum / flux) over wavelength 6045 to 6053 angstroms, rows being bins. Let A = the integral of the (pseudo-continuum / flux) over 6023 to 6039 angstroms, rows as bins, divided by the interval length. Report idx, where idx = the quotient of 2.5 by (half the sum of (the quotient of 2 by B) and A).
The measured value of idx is 1.68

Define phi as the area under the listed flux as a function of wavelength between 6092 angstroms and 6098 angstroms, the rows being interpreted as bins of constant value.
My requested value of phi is 67.2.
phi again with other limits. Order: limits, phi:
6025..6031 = 70.5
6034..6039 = 56.7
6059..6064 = 56.1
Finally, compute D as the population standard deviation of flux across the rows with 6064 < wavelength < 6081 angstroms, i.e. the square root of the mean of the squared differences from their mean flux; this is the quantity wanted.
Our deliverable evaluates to 0.45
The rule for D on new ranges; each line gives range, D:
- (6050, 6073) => 0.35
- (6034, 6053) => 0.22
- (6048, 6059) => 0.24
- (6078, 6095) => 0.28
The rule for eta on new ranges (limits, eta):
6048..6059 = -0.7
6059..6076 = -0.4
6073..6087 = -0.4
